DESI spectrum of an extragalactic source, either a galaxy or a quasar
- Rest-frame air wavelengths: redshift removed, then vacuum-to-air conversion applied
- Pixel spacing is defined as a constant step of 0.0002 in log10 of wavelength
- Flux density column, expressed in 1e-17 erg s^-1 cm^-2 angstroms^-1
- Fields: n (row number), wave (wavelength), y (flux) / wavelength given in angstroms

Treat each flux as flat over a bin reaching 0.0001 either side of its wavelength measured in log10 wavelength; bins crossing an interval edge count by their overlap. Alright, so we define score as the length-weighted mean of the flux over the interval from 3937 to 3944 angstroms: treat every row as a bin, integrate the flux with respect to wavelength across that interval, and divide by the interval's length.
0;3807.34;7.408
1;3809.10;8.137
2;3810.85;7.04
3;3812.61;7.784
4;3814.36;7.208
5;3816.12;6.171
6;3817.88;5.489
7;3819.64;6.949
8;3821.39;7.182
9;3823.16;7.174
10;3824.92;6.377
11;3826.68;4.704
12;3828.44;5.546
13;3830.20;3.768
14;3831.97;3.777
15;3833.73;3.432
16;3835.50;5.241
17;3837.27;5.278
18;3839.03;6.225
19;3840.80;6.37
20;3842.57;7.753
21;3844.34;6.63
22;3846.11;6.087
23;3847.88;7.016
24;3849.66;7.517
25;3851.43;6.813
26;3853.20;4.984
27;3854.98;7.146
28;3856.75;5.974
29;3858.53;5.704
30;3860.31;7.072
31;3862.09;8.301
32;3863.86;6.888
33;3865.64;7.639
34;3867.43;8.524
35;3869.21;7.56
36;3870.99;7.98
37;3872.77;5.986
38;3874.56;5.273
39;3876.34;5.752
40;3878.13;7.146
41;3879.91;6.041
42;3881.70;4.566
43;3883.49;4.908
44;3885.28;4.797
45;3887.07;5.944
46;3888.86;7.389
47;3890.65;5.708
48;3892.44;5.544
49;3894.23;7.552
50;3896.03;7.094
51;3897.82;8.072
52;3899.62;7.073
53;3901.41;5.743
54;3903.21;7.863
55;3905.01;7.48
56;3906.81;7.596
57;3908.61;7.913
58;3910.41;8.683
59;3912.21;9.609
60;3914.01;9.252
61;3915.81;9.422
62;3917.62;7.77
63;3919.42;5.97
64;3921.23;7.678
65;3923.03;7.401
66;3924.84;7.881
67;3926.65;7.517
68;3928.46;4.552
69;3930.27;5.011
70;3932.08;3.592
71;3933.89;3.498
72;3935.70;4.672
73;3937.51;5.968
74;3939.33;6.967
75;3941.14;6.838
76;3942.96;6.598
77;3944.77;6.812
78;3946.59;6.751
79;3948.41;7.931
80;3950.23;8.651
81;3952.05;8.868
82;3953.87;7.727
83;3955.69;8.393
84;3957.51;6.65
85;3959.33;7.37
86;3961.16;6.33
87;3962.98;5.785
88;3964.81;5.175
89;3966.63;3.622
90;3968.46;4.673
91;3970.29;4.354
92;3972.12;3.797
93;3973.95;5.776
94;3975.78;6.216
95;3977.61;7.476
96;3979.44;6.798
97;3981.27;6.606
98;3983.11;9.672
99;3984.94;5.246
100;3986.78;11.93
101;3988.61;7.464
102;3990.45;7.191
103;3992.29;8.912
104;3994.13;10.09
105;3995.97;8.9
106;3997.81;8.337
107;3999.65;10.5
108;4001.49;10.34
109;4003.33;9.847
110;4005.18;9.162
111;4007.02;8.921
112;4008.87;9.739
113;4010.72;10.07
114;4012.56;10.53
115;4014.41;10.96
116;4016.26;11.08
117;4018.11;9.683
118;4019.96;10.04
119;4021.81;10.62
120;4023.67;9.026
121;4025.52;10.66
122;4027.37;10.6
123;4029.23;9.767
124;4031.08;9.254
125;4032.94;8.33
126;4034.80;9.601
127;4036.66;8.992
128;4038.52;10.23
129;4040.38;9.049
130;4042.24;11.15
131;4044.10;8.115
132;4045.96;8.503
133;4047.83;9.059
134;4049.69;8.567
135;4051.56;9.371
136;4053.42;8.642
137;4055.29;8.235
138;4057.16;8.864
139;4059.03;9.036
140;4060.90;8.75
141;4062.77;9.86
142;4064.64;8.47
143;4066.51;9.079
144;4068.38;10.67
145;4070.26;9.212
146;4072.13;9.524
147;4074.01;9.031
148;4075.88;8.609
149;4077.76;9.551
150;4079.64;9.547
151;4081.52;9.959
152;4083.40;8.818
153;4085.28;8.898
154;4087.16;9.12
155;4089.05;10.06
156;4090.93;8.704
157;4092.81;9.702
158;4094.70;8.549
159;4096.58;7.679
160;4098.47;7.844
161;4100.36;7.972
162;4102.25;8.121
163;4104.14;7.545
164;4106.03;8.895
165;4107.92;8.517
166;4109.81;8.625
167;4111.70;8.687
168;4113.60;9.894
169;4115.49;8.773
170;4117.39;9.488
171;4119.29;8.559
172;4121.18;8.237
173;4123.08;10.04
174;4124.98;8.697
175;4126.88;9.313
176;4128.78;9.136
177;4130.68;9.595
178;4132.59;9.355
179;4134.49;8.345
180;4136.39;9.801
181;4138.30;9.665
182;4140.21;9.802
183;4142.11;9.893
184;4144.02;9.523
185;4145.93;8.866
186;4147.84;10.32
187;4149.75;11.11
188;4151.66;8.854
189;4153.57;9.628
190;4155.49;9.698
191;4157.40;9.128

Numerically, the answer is 6.6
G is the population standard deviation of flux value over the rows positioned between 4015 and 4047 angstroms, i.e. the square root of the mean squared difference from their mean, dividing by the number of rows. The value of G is 0.92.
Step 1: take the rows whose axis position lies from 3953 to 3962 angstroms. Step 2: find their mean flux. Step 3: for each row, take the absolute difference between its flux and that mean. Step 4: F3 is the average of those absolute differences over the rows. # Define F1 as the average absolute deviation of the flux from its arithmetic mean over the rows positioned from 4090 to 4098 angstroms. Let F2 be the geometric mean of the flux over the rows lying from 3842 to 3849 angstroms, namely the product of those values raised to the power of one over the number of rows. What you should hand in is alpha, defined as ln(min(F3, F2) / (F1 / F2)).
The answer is 2.1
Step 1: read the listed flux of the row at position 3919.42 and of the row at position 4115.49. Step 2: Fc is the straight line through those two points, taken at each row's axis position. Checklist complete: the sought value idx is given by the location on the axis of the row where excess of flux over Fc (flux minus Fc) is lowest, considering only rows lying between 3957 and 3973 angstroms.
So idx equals 3966.63 angstroms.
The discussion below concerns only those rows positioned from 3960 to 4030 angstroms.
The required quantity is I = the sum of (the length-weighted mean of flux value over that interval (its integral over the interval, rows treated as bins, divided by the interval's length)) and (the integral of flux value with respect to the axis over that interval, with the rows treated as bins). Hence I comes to 590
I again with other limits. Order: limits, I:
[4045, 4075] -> 281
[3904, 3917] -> 120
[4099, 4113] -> 125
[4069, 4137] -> 618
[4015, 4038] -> 236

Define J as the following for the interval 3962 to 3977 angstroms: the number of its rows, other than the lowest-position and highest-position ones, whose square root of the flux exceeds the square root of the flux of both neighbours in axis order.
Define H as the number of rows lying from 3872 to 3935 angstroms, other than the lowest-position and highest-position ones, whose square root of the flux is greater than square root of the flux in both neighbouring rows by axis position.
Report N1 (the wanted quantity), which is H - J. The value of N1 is 10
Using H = 11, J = 1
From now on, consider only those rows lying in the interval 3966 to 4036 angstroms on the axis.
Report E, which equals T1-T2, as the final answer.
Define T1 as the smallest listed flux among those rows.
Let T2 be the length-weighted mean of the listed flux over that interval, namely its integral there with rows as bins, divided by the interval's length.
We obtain -5.0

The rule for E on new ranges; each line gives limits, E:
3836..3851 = -1.3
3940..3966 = -1.9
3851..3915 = -2.3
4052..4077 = -0.9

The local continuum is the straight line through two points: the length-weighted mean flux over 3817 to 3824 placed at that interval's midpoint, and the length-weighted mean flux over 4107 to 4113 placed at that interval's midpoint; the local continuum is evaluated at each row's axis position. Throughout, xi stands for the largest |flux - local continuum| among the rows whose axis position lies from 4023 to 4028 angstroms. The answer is 2.6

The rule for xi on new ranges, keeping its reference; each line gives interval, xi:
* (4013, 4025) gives 3.0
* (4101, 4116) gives 1.2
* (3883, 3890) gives 2.3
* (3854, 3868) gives 1.5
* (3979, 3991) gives 4.1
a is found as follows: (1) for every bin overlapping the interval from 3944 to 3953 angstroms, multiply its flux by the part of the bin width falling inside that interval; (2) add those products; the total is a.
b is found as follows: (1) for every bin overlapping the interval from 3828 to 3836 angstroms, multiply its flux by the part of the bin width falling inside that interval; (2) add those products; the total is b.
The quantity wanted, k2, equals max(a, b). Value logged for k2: 70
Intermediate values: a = 70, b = 34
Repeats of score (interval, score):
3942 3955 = 7.6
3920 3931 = 6.7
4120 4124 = 9.1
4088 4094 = 9.4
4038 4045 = 9.6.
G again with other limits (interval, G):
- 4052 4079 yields 0.61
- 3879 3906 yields 1.14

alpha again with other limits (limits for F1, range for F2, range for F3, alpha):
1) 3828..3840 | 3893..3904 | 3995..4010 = 1.6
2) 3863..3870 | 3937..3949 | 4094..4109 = 1.8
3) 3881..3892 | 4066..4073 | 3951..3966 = 2.5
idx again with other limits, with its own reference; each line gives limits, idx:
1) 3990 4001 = 3990.45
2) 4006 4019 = 4007.02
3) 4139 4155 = 4151.66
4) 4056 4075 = 4064.64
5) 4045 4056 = 4055.29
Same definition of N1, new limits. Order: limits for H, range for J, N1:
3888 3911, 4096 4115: 1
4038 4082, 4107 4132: 4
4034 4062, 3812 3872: -3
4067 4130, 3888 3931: 4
